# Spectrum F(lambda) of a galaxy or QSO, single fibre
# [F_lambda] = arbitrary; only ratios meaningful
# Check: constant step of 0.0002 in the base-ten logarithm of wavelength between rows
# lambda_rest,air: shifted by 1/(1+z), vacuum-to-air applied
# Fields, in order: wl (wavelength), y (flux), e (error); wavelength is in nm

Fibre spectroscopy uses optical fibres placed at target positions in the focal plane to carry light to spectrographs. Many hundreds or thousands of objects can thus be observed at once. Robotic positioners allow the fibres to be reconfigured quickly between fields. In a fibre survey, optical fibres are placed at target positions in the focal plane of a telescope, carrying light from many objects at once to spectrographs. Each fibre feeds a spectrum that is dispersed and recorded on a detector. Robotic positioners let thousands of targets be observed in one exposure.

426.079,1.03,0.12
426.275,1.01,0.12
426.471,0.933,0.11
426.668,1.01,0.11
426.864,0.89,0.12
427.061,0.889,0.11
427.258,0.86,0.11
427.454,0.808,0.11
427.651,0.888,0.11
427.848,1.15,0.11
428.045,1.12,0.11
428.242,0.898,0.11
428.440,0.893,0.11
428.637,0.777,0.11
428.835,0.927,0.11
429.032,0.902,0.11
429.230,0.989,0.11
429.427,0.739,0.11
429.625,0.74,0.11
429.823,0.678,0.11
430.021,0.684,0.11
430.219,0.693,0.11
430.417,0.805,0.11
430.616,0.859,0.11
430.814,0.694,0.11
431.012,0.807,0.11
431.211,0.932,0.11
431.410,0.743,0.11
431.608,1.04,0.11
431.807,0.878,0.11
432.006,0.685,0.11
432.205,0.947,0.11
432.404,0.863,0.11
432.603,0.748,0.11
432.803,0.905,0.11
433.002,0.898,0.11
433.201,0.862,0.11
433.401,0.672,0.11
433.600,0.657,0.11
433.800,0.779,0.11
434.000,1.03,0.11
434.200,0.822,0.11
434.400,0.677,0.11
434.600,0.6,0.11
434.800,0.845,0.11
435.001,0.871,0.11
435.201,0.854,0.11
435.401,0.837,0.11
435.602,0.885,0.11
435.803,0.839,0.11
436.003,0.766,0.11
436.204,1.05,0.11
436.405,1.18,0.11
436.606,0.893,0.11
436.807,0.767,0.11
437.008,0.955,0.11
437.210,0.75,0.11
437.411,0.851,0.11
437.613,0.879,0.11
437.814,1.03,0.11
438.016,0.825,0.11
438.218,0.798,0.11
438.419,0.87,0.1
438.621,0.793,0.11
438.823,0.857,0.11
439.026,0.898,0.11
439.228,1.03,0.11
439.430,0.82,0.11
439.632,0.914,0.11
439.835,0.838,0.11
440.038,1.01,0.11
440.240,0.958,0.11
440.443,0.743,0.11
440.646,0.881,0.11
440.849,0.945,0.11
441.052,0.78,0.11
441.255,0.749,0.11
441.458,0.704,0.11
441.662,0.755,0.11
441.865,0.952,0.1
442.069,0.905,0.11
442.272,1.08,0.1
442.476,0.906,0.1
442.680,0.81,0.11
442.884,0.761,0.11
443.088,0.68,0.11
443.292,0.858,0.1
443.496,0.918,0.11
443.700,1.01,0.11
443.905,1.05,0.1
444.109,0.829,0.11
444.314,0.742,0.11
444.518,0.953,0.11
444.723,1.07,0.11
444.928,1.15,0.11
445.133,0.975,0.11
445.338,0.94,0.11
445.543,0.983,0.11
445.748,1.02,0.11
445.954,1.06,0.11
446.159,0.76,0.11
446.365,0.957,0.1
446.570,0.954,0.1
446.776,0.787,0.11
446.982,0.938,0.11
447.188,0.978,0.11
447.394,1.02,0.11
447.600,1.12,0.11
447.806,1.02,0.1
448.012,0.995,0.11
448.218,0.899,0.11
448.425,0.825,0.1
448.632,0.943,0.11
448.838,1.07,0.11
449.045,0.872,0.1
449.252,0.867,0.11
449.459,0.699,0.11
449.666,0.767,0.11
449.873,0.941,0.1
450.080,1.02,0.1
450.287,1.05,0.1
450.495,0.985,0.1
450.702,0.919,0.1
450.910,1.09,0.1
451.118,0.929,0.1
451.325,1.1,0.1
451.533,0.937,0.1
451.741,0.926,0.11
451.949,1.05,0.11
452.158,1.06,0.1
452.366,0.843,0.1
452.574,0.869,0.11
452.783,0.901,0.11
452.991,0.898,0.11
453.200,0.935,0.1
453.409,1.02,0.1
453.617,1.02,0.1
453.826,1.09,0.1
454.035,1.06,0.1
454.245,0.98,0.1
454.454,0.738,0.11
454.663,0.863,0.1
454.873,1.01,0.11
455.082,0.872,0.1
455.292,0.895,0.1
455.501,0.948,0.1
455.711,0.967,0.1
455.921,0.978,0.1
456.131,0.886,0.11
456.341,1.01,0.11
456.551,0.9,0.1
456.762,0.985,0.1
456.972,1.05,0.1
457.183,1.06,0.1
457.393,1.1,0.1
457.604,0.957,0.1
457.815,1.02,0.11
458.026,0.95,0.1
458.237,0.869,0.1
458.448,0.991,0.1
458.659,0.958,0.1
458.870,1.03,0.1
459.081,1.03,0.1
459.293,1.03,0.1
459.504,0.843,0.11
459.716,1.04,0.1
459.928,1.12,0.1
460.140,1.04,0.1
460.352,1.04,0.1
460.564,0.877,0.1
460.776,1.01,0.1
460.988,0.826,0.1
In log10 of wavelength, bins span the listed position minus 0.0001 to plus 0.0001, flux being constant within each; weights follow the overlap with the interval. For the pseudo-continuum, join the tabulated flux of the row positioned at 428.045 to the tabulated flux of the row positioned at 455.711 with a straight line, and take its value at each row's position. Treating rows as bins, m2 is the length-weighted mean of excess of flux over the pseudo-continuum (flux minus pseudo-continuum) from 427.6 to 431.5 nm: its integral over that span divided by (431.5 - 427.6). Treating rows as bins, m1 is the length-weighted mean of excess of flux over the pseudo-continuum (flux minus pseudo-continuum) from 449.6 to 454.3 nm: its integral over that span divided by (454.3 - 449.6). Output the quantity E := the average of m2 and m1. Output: -0.14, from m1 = -0.01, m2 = -0.27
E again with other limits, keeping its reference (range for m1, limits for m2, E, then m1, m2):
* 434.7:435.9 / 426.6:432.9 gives -0.24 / -0.22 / -0.25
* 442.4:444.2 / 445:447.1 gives -0.12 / -0.17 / -0.08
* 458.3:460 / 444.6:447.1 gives 0.00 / 0.05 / -0.06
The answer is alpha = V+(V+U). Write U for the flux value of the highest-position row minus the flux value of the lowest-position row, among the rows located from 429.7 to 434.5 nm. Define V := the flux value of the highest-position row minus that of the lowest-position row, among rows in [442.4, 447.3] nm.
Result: 0.14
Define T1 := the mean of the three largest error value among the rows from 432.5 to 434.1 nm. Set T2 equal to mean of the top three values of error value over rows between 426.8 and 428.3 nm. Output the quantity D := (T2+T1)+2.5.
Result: 2.723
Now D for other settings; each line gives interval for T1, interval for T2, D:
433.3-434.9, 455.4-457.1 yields 2.717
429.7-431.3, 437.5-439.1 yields 2.720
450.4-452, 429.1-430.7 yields 2.717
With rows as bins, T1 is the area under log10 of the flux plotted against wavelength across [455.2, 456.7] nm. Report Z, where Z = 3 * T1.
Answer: -0.12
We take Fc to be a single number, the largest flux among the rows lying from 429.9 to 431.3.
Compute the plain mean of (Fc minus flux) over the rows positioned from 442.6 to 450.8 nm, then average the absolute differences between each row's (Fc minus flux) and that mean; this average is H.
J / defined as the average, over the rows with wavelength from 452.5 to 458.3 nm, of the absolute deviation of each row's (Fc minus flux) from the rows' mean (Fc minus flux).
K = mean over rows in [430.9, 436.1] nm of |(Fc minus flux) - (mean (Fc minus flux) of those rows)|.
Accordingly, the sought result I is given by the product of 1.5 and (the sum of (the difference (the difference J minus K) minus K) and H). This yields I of -0.02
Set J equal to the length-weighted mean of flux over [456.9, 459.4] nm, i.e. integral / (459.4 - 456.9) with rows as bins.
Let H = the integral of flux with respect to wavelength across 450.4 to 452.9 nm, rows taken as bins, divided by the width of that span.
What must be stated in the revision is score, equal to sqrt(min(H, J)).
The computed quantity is 0.98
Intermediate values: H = 0.967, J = 1.00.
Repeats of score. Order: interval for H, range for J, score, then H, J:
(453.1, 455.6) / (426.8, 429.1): 0.96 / 0.953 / 0.92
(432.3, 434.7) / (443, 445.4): 0.89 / 0.793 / 0.93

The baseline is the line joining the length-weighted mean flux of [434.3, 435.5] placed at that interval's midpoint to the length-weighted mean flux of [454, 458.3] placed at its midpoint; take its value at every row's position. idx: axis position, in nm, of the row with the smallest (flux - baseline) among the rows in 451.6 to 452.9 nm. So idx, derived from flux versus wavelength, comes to 452.366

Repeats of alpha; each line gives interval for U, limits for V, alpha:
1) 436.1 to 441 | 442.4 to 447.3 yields 0.04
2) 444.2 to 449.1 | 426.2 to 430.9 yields -0.50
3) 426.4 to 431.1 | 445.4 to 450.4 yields 0.01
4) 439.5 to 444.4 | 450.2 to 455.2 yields -0.53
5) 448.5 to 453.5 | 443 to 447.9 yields 0.76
